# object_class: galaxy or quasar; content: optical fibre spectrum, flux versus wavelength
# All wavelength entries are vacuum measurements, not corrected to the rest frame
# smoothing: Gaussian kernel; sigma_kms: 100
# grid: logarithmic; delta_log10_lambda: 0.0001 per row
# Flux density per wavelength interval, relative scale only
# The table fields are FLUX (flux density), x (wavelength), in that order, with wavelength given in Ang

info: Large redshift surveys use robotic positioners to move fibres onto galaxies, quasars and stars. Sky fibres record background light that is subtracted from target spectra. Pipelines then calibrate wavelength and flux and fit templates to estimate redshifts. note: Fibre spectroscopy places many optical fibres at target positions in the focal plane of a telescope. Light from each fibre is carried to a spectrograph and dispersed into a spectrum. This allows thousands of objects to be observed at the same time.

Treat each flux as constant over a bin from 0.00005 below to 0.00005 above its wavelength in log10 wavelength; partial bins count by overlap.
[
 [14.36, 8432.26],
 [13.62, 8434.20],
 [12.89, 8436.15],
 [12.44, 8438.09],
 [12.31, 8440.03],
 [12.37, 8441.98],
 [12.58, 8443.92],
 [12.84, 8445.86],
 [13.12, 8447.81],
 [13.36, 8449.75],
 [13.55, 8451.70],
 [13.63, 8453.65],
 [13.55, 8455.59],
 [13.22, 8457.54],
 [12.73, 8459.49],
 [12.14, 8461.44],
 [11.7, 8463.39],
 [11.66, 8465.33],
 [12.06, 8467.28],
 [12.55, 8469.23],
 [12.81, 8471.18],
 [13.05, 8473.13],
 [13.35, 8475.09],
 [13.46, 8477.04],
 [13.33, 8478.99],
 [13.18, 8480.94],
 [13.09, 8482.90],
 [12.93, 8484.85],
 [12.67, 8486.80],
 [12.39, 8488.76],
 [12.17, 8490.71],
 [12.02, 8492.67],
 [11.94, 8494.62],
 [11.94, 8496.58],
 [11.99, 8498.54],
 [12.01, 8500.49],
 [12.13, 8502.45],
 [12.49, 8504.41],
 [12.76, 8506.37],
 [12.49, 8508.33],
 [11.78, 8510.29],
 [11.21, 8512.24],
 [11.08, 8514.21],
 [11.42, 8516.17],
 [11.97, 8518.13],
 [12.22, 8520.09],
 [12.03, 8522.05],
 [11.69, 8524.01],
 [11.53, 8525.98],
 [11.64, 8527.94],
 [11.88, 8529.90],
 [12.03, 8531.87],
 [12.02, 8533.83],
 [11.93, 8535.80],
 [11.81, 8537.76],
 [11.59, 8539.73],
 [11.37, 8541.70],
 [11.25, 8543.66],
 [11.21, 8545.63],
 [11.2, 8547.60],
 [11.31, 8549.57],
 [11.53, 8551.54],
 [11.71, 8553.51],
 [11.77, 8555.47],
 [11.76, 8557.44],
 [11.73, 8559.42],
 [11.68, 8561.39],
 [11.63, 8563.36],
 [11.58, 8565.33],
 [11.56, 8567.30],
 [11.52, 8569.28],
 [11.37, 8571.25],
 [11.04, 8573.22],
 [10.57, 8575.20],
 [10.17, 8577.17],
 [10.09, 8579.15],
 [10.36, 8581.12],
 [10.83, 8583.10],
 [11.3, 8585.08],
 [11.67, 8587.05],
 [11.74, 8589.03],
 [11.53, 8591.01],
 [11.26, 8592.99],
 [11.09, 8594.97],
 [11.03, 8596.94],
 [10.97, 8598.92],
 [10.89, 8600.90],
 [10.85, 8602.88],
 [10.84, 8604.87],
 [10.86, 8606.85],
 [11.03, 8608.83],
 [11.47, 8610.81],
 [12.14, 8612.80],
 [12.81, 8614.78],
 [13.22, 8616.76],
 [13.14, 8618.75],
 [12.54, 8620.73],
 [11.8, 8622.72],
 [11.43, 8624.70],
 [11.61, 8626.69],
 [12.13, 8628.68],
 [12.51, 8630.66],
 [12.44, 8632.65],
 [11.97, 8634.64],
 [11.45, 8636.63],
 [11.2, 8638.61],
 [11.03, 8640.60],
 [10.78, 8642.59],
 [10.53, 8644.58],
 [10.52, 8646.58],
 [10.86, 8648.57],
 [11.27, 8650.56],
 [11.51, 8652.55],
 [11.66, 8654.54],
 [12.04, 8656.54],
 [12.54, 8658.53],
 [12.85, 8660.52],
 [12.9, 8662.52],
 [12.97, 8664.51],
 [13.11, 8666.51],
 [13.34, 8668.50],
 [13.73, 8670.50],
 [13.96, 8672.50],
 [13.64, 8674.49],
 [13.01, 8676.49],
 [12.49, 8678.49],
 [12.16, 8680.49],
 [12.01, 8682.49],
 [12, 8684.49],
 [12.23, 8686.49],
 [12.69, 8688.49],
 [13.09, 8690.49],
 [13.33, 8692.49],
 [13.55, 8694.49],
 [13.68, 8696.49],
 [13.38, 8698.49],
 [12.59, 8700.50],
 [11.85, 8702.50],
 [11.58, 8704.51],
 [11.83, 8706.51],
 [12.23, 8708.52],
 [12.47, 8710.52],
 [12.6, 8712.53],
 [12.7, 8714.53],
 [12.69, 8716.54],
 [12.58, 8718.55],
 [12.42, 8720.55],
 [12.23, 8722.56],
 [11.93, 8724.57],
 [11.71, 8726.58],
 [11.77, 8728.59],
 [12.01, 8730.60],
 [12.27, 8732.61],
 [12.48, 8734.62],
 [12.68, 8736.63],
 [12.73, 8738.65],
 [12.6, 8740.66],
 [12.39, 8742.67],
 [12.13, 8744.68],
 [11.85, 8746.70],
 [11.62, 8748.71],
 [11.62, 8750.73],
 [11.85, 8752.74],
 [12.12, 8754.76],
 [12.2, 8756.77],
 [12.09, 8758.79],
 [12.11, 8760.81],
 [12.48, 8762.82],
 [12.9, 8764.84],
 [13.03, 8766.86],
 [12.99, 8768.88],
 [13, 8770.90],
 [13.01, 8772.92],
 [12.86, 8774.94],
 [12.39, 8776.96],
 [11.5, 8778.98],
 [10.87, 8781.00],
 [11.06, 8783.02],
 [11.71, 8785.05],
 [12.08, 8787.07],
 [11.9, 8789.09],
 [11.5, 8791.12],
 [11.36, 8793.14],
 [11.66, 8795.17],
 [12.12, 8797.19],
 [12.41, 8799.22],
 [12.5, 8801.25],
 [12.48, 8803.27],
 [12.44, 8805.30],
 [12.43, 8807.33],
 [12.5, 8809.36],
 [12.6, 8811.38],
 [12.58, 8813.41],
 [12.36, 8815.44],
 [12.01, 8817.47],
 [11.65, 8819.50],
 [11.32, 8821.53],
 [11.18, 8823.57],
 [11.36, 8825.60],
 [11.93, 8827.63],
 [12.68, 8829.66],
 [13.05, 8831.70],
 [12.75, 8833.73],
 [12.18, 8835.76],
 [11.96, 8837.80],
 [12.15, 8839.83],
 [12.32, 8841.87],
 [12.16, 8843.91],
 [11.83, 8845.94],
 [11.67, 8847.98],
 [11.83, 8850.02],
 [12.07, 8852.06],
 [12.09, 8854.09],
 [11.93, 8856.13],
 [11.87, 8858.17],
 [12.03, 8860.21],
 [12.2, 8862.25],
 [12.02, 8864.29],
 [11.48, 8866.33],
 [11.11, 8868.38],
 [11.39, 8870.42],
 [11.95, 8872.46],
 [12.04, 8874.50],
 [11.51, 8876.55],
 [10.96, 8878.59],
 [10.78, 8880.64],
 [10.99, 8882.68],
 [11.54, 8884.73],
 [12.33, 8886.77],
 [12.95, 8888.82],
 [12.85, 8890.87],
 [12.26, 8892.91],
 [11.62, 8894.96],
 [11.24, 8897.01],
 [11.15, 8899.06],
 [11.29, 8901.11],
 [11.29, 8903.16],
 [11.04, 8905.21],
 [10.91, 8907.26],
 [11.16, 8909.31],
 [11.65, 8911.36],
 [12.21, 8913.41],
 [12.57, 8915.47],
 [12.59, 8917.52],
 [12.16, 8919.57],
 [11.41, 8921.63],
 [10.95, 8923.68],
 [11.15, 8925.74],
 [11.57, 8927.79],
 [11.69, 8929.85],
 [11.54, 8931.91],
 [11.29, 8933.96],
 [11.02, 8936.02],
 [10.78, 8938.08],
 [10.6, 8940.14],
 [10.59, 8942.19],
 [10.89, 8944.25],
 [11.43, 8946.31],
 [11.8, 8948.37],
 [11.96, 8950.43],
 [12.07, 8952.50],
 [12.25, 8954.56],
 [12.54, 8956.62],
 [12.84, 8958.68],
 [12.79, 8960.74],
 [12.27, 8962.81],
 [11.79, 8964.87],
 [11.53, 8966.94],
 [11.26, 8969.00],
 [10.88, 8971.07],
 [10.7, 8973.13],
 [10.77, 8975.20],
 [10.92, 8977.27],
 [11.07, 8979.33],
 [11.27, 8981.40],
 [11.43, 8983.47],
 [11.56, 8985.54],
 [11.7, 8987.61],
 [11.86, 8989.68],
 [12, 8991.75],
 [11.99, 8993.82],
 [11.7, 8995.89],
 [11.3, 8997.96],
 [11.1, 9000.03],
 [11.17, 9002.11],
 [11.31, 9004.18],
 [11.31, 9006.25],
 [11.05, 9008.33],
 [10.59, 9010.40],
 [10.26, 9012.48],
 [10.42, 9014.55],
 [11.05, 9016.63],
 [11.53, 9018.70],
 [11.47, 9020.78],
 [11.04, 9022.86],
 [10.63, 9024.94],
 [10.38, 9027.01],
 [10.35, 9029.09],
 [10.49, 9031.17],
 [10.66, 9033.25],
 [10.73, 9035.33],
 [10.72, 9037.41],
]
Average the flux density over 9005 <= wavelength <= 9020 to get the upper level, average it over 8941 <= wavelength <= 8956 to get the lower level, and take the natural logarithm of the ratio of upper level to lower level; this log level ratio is -0.061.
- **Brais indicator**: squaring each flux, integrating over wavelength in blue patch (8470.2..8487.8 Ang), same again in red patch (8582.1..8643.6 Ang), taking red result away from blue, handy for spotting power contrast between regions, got -5286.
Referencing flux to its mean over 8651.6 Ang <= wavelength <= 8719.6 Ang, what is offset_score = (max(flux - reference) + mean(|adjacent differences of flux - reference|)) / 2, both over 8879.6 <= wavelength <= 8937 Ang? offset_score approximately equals 0.31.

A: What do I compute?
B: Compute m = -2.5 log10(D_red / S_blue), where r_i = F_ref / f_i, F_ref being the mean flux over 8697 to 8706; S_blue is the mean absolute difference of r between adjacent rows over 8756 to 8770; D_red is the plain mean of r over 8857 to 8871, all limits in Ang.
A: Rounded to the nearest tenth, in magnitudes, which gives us -4.7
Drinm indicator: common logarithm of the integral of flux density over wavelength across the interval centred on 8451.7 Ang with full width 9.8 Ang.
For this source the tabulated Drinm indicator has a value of 2.12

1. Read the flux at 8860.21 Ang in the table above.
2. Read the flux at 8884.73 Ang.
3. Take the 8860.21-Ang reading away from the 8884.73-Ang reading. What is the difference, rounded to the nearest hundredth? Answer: -0.49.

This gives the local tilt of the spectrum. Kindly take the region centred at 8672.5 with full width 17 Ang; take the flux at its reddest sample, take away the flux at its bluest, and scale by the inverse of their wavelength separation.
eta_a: -0.051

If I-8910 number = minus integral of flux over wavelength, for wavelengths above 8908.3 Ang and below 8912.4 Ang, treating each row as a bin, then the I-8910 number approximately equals -47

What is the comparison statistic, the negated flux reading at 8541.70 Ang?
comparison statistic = -11.4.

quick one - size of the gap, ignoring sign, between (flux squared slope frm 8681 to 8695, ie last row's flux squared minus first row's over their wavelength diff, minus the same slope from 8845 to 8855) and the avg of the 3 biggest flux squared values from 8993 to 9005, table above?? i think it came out 134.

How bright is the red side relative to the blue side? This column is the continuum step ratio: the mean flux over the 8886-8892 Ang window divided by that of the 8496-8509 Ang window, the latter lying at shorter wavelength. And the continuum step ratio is 1.04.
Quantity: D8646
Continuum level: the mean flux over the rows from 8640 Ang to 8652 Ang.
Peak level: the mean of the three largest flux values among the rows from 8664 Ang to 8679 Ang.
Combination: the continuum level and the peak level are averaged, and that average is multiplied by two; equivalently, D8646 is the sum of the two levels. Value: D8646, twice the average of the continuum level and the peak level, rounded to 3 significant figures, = 24.6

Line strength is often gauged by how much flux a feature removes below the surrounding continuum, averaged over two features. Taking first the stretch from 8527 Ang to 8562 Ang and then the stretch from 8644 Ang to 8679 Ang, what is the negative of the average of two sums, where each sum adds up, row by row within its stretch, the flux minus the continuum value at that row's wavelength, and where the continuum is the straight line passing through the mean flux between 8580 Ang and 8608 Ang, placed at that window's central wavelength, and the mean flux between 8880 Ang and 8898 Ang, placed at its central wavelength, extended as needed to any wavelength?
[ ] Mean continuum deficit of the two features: -16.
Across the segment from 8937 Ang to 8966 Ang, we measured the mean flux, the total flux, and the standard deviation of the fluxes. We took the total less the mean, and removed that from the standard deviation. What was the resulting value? -152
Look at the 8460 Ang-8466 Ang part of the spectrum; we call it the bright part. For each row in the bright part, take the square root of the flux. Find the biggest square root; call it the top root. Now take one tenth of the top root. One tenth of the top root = 0.348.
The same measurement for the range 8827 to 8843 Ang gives 0.361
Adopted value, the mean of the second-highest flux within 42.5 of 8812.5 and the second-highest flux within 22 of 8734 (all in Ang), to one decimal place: 12.9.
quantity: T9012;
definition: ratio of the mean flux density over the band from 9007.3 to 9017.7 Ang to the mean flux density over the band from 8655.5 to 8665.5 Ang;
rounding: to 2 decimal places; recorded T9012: 0.84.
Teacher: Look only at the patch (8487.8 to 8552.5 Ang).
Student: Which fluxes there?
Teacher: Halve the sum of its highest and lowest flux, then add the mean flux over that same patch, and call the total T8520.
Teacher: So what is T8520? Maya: 23.7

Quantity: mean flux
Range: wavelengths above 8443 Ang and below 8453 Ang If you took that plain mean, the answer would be 13.1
